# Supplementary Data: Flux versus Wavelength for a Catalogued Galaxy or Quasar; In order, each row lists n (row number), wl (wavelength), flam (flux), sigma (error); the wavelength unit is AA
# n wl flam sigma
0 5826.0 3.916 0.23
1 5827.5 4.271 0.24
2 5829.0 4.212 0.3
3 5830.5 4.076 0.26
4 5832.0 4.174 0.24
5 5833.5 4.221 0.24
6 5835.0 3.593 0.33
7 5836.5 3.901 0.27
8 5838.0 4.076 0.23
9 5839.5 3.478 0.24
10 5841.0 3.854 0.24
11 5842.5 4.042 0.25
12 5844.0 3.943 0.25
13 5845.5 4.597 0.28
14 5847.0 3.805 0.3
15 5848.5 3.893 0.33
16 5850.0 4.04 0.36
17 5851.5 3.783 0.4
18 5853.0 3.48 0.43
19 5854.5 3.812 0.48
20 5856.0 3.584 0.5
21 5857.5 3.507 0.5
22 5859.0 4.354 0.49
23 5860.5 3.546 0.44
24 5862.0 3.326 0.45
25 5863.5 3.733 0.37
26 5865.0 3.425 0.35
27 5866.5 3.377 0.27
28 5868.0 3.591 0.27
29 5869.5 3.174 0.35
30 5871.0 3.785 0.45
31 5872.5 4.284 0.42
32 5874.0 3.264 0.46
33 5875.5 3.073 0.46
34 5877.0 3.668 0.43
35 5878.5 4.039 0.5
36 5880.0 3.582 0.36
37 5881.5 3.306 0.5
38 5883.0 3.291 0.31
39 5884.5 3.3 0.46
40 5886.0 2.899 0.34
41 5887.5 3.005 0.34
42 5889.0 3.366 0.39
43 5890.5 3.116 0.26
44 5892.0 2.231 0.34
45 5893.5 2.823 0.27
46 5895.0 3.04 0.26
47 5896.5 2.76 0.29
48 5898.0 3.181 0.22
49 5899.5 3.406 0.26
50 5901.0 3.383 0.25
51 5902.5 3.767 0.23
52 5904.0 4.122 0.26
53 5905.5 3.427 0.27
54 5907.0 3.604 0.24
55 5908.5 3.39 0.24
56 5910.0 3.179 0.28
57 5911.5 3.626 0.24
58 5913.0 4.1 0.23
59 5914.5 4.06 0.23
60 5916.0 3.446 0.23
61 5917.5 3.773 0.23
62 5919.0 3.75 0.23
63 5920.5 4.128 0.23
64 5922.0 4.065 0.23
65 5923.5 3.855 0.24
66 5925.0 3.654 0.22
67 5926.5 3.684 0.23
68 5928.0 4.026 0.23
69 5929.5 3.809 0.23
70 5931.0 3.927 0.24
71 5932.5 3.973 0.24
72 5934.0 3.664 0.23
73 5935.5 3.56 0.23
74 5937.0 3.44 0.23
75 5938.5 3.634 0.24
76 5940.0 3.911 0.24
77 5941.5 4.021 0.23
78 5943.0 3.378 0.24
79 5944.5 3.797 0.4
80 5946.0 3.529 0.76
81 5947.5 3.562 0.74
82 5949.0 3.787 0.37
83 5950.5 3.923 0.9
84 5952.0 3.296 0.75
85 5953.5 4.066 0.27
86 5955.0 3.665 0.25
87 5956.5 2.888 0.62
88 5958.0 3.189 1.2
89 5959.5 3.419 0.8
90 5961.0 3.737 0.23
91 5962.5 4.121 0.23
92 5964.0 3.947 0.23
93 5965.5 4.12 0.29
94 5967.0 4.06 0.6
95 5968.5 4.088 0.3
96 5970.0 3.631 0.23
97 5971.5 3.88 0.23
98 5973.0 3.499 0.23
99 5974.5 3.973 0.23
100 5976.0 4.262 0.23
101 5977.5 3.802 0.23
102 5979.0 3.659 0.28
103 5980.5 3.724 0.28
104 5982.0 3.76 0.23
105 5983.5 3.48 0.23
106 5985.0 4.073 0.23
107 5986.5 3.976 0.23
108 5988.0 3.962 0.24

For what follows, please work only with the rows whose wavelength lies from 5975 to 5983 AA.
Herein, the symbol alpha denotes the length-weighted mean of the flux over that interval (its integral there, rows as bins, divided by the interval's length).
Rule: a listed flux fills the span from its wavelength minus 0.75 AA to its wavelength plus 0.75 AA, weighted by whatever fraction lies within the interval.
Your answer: 3.83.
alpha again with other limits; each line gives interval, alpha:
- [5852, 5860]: 3.74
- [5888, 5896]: 2.91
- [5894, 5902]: 3.16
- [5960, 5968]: 3.98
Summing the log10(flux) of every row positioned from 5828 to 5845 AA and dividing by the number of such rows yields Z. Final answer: 0.597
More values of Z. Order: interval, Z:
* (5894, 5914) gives 0.537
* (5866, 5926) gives 0.537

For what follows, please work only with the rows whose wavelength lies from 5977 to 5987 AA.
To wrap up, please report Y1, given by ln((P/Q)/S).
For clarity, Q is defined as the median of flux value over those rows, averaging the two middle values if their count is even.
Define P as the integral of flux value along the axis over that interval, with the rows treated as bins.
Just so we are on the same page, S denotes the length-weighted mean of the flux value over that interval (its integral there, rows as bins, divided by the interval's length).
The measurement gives 0.98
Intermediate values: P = 38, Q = 3.8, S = 3.78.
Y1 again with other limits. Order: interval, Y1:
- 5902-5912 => 1.02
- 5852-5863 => 1.13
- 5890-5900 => 1.19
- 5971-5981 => 0.97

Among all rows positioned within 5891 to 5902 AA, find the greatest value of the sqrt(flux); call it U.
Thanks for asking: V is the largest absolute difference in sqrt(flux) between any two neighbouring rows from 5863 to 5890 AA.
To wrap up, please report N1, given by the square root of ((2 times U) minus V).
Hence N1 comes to 1.85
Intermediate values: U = 1.85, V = 0.26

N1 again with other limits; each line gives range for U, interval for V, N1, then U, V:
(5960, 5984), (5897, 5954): 1.98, 2.06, 0.20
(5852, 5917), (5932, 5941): 2.02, 2.09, 0.08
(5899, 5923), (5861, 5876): 1.95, 2.03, 0.26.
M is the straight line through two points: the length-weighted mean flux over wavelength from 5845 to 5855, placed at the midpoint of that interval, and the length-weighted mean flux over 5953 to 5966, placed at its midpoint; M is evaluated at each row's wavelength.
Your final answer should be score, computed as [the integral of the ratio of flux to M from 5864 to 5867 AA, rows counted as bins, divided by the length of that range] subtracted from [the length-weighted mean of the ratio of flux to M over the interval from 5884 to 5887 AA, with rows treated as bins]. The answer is -0.08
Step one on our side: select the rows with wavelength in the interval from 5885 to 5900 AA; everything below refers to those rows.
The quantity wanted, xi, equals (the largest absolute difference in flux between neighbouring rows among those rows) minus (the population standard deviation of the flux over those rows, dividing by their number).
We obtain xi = 0.56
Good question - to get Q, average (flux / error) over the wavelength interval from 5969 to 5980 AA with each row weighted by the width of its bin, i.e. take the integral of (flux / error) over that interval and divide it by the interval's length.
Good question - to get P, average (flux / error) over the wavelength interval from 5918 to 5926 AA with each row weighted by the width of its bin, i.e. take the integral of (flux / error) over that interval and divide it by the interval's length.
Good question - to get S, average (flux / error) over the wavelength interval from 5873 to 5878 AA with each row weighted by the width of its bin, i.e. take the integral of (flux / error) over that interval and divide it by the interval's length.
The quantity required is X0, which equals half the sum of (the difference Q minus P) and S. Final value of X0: 3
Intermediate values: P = 16.9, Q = 16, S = 7.6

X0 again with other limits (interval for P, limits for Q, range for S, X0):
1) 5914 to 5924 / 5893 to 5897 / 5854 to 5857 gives 1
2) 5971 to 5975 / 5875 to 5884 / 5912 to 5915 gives 5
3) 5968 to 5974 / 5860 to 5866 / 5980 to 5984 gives 4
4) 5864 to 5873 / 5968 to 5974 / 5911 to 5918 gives 11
